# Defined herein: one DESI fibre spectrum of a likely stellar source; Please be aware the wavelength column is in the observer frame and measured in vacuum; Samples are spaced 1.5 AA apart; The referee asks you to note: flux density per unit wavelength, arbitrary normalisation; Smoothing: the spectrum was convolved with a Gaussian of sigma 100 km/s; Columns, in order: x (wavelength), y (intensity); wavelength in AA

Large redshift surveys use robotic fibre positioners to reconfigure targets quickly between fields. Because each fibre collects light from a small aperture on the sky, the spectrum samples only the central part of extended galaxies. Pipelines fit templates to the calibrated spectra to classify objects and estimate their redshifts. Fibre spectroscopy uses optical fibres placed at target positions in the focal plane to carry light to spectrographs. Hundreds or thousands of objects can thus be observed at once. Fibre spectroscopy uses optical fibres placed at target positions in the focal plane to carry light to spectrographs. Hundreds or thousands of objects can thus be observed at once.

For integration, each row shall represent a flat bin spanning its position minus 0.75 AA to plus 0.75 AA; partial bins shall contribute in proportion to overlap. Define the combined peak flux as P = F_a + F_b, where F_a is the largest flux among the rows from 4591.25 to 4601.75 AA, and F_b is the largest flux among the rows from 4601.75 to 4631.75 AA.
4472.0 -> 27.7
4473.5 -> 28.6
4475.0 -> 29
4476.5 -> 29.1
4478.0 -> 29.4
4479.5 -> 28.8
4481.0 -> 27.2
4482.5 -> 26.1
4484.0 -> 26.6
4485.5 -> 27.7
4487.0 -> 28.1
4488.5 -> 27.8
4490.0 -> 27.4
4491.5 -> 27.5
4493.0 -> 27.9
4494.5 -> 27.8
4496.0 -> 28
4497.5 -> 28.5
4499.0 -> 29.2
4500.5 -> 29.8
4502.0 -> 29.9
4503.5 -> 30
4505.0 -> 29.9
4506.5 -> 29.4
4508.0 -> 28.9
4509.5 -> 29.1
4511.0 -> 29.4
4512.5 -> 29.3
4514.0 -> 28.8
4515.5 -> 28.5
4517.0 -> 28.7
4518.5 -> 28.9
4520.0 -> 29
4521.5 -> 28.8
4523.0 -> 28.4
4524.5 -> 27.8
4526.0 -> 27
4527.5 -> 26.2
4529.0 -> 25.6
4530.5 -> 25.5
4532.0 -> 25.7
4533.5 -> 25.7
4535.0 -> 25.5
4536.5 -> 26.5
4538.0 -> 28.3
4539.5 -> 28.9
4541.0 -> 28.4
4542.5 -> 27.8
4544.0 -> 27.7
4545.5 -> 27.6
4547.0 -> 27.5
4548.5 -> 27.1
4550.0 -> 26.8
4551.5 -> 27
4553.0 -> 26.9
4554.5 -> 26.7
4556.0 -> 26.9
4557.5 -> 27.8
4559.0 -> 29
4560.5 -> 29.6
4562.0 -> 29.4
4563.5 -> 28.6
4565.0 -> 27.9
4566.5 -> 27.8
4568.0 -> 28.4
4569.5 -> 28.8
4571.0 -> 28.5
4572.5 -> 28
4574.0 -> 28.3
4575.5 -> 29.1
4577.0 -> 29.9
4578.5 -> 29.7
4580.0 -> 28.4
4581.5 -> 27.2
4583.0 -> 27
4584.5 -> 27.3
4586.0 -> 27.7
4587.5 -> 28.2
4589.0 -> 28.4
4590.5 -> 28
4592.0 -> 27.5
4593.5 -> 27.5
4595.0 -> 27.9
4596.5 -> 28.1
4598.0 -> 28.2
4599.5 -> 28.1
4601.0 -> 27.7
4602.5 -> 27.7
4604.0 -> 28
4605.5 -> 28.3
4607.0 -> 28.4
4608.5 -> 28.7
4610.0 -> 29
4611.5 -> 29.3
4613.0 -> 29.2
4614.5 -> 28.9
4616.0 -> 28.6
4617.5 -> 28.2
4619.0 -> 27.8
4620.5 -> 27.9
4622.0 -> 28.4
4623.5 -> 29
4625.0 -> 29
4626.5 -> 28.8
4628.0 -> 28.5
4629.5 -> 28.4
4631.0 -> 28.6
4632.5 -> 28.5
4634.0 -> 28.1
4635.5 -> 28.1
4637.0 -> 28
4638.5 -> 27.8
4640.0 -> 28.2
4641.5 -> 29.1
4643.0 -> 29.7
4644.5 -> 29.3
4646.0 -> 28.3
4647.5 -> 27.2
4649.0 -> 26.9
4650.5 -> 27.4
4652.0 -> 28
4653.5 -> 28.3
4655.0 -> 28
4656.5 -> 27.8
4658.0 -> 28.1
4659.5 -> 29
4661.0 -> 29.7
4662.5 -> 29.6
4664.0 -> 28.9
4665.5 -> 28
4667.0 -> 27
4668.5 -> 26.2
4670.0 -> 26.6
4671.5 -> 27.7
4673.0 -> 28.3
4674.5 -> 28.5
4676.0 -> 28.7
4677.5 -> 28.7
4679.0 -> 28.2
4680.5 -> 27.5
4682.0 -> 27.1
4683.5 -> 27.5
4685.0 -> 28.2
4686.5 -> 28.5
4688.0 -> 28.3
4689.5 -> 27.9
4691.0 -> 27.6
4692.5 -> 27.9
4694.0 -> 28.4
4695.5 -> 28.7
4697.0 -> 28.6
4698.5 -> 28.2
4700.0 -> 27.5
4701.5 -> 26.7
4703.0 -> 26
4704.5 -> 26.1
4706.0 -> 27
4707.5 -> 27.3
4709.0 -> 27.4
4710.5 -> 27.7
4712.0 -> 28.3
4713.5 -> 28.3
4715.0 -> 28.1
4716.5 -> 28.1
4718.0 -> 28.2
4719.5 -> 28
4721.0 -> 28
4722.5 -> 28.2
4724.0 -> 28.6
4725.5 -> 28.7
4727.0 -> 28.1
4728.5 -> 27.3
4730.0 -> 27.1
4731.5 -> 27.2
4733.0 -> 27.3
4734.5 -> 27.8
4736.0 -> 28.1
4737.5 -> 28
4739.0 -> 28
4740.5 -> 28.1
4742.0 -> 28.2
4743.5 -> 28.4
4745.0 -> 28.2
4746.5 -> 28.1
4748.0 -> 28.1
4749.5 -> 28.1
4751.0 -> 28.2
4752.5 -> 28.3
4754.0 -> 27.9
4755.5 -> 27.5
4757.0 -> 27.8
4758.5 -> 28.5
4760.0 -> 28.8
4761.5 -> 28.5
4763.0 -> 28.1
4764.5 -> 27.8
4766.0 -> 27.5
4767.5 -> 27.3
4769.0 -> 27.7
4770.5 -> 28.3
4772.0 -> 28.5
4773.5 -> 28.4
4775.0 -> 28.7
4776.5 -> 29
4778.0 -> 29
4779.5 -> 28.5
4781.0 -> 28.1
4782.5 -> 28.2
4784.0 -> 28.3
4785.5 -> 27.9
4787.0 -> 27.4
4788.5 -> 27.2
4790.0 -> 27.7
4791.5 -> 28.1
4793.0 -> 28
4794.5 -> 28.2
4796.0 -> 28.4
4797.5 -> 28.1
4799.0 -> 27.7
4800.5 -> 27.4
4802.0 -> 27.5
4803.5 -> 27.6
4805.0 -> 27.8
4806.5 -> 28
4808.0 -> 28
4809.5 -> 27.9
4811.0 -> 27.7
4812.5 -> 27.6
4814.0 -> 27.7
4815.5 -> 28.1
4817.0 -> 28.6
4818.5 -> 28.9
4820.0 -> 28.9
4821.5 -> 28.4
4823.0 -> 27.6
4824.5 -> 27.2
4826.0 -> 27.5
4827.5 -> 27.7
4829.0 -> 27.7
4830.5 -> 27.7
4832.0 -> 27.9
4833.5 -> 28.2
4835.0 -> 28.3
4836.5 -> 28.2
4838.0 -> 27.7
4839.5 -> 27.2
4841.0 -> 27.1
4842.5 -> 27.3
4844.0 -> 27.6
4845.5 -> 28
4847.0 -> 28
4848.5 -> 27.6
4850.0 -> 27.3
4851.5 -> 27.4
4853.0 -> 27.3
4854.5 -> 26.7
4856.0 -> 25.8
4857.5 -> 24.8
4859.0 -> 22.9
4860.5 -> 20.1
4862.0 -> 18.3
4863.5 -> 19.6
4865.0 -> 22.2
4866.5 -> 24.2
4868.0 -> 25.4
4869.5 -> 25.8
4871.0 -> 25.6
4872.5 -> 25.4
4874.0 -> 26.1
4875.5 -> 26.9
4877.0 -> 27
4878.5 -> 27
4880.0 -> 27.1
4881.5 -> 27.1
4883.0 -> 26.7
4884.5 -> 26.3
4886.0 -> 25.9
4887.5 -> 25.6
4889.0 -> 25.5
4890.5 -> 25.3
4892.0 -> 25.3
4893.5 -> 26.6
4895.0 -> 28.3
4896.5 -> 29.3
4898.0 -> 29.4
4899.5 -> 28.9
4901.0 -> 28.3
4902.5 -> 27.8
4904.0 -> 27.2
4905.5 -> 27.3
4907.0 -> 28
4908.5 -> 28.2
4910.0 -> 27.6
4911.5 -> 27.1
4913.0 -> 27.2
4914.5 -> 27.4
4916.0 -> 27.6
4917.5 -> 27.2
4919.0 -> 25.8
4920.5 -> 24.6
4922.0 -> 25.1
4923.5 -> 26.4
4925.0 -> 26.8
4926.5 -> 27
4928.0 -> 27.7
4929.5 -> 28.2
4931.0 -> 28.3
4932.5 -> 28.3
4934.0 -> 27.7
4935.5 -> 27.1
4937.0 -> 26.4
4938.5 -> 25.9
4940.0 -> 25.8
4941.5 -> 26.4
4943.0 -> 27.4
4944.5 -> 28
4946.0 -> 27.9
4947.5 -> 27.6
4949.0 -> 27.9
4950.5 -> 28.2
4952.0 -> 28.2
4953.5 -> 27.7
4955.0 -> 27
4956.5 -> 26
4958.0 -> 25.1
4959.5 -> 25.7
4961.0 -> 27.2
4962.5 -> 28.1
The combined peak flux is 57.5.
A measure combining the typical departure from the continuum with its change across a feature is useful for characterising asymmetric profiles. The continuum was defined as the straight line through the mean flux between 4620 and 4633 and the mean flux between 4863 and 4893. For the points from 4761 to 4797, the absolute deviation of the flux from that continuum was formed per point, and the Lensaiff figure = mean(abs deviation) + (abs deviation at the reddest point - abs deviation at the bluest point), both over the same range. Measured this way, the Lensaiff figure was 1.7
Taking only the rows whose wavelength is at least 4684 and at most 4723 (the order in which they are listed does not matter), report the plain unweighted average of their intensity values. 27.8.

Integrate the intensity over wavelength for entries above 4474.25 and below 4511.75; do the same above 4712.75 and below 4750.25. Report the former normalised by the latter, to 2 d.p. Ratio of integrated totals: 1.02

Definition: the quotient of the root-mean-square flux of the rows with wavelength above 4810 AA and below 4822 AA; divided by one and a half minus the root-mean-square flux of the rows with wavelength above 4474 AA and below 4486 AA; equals -1.07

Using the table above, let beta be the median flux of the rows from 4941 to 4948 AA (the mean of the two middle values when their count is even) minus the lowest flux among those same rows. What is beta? 1.2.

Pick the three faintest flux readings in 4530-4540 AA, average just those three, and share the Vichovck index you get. 25.6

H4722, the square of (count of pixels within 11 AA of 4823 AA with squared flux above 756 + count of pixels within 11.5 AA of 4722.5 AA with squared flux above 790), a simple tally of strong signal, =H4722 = 400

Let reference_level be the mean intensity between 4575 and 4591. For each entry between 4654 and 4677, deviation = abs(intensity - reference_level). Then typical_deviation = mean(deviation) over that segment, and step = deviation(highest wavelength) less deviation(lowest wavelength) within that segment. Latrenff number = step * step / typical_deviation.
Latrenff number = 0.0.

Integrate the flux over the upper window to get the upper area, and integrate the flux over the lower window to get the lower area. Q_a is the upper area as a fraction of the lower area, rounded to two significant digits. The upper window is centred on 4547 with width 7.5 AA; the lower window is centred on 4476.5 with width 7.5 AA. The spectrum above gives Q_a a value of 0.94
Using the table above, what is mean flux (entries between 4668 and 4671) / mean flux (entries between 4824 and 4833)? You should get 0.96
